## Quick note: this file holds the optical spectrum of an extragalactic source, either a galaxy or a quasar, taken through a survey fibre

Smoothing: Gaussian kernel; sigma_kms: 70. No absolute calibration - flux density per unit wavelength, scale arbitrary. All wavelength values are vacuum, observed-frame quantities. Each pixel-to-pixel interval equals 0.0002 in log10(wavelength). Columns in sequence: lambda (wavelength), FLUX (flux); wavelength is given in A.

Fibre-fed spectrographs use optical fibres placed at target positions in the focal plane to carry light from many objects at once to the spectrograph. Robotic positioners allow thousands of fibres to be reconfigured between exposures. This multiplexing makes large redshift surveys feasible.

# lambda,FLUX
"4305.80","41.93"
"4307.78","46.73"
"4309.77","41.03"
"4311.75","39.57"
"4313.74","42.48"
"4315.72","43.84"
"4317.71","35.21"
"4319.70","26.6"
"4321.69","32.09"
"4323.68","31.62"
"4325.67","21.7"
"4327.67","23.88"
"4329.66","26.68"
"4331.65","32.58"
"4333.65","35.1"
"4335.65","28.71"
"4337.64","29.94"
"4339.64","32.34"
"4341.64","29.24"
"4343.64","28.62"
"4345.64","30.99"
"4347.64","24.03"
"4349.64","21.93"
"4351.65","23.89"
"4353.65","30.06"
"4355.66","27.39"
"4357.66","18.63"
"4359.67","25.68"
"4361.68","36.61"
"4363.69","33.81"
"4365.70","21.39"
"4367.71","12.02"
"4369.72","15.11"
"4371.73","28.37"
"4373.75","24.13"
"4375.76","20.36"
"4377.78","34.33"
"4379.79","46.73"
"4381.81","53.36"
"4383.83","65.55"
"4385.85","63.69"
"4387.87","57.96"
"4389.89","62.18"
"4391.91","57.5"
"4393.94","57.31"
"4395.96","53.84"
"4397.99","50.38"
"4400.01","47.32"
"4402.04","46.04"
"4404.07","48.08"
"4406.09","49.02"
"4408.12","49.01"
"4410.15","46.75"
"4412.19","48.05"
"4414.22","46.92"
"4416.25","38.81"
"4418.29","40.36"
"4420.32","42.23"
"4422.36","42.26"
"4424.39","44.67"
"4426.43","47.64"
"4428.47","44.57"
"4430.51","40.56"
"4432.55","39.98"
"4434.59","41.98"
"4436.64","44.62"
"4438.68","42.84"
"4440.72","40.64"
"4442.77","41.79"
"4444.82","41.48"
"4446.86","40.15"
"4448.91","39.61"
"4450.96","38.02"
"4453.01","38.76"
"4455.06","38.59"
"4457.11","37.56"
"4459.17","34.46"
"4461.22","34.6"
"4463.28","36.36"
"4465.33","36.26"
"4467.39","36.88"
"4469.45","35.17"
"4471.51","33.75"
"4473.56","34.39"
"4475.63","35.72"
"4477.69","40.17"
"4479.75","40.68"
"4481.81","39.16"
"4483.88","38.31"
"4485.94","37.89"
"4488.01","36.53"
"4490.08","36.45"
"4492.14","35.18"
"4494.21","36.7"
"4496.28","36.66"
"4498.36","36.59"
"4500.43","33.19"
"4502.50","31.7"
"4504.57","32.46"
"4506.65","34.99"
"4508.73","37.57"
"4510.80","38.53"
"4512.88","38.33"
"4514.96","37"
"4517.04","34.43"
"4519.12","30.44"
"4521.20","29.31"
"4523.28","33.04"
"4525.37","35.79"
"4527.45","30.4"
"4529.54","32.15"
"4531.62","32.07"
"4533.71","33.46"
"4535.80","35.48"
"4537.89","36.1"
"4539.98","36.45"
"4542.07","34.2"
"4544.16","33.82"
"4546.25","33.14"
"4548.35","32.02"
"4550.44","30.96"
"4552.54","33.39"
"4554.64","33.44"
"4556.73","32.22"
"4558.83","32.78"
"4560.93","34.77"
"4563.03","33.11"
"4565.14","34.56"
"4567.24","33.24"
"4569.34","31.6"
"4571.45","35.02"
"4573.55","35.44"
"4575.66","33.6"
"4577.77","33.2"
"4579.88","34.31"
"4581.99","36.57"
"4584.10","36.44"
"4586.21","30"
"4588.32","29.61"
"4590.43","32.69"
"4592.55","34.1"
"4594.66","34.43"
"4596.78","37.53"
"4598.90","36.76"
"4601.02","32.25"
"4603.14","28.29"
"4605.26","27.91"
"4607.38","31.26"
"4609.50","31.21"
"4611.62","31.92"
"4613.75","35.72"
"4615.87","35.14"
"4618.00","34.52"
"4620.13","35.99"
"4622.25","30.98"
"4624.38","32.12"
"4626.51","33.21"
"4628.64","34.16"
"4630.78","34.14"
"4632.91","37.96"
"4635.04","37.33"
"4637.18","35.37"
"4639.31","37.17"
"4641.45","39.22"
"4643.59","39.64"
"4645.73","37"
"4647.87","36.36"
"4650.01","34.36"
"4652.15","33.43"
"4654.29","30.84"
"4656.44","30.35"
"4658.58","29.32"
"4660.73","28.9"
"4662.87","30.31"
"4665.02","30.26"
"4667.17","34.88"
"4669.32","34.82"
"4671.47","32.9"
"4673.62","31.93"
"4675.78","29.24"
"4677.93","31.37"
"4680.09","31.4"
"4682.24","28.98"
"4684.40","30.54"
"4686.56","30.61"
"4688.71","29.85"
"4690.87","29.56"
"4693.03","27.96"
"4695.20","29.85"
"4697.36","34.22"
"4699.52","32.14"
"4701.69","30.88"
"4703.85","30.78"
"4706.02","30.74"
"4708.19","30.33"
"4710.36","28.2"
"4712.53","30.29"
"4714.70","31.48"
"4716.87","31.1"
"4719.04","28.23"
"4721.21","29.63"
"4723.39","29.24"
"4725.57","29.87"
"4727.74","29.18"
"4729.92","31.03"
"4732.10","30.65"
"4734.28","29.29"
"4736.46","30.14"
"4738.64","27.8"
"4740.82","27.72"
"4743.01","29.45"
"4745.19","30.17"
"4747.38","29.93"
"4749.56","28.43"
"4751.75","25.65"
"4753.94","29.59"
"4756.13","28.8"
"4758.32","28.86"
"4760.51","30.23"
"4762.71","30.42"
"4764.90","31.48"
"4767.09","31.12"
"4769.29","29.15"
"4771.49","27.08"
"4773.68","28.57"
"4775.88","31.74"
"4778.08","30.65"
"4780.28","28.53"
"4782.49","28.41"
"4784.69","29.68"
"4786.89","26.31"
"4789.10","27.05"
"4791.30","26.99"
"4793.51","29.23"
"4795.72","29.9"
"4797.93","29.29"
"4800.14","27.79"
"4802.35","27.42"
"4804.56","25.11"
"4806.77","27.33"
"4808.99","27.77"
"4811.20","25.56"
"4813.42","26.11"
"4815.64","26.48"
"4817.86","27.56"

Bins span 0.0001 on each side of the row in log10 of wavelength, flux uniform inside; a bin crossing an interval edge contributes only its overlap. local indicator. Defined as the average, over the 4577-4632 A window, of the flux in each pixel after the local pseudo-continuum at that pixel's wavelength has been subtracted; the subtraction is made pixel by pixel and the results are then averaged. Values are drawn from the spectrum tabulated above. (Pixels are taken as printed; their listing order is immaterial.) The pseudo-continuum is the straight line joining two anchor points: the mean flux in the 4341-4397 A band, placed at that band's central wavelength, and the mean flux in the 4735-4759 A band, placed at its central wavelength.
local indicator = 1.8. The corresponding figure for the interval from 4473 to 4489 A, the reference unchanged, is 4.1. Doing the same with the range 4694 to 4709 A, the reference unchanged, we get 1.6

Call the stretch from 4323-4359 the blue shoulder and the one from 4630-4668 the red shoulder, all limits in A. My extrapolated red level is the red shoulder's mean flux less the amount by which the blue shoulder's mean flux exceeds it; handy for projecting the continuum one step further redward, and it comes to 41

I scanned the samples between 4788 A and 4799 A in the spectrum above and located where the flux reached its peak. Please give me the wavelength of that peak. 4795.72 A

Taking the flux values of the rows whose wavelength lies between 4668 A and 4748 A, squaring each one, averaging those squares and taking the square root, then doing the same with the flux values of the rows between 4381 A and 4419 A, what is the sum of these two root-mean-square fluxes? 82.5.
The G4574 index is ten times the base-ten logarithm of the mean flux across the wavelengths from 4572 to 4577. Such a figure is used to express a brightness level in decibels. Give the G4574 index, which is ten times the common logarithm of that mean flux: 15.4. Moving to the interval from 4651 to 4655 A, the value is 15.1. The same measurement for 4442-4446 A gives 16.2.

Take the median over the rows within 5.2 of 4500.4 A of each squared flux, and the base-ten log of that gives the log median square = 3.04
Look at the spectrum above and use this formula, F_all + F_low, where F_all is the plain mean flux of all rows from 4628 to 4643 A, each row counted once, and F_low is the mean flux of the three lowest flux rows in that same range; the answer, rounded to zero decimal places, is 71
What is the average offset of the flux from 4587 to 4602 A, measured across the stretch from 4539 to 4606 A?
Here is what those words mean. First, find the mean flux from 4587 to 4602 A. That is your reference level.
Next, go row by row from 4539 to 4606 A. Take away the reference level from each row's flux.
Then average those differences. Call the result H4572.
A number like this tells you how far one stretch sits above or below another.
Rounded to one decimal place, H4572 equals -0.5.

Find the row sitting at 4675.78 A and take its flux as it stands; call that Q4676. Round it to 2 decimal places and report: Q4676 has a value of 29.24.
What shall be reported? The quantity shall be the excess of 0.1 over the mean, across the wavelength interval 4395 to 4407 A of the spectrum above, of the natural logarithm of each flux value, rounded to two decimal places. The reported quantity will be -3.79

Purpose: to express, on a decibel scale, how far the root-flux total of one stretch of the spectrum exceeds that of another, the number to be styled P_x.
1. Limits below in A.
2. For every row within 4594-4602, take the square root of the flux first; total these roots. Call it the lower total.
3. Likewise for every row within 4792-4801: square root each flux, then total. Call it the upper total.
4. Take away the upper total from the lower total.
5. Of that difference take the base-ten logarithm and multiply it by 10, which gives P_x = 3.4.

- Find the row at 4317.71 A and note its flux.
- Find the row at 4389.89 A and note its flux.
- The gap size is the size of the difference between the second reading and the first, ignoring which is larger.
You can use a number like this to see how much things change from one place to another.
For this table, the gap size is 27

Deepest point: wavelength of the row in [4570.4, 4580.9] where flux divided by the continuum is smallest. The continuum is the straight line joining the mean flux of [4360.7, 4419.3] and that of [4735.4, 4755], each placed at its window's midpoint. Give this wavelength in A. 4577.77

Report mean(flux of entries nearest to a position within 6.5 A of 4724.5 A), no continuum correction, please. 30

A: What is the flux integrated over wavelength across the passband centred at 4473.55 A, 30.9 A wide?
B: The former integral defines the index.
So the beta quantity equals 1134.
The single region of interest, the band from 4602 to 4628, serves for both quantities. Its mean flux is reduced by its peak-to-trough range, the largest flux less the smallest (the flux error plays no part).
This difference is 24.3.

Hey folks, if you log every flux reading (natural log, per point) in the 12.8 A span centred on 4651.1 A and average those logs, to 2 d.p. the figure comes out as 3.52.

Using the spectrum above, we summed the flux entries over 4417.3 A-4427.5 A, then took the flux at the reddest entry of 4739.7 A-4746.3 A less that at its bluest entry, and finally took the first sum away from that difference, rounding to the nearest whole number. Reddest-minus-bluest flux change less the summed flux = -215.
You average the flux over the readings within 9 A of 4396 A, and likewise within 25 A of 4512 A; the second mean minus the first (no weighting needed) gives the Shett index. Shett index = -19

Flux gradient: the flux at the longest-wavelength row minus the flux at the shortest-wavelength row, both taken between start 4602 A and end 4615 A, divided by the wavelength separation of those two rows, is 0.7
